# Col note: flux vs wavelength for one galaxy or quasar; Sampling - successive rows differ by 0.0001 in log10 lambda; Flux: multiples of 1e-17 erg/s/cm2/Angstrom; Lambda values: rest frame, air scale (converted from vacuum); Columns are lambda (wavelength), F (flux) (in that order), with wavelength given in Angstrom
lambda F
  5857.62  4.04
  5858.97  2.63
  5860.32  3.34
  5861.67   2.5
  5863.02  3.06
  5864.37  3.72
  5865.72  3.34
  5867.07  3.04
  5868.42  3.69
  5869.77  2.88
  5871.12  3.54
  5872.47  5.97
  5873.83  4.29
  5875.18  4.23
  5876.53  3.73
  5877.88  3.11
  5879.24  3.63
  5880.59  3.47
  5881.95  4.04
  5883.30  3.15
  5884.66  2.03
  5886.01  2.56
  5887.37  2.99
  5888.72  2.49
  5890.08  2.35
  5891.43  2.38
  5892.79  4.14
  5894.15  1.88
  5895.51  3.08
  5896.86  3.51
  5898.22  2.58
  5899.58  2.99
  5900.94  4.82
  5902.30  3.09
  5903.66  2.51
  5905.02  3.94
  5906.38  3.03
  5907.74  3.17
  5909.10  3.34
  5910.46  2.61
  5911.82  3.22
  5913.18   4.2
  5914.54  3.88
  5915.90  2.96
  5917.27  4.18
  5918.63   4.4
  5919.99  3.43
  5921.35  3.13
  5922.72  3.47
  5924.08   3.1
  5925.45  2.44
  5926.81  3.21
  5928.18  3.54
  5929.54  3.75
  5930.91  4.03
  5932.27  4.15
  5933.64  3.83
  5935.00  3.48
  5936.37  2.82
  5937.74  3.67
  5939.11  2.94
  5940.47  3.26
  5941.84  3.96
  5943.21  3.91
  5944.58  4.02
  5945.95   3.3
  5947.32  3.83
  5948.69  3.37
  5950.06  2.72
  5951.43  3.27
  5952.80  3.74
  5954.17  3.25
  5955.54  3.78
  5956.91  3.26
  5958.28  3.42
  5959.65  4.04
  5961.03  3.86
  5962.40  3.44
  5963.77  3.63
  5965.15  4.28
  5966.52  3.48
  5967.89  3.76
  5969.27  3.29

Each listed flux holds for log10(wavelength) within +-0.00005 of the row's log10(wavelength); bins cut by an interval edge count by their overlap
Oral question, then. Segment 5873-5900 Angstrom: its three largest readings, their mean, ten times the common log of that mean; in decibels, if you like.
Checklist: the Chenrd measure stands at 6.25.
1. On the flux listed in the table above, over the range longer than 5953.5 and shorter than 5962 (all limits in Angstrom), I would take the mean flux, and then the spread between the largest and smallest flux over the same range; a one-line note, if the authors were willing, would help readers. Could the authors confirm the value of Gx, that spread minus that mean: -2.8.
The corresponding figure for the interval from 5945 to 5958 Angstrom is -2.3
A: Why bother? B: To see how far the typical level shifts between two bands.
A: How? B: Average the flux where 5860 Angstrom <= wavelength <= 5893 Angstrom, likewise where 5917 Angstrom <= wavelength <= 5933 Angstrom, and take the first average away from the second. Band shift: 0.2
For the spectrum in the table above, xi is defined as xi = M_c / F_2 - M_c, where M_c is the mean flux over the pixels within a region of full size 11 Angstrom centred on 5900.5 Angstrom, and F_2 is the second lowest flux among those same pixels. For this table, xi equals -2.03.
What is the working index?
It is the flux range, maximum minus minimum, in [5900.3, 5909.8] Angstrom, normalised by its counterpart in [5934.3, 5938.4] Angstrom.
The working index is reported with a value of 2.7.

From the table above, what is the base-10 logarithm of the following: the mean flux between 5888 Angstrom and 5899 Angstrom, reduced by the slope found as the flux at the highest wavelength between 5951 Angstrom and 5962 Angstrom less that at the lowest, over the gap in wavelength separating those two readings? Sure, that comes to 0.44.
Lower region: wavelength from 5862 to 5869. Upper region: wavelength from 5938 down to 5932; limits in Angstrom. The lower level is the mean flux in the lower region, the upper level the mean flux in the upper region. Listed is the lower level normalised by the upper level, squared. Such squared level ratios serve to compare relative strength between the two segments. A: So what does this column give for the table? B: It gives 0.88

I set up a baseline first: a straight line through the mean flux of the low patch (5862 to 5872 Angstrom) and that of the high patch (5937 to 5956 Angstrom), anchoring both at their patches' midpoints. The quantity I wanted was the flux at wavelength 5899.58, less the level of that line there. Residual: -0.4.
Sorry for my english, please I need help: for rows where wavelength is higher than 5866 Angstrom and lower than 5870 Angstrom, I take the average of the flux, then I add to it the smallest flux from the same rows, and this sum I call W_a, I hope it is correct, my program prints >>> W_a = 6.1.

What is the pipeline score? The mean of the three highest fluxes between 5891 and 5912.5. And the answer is 4.3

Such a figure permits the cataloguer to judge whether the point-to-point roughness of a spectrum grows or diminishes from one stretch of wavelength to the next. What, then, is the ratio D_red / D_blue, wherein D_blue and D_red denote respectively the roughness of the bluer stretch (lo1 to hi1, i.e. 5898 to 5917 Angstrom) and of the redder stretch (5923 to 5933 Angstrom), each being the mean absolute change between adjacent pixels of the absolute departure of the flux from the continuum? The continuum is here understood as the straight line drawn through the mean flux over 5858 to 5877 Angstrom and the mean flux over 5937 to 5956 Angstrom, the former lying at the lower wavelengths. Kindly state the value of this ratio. 0.87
